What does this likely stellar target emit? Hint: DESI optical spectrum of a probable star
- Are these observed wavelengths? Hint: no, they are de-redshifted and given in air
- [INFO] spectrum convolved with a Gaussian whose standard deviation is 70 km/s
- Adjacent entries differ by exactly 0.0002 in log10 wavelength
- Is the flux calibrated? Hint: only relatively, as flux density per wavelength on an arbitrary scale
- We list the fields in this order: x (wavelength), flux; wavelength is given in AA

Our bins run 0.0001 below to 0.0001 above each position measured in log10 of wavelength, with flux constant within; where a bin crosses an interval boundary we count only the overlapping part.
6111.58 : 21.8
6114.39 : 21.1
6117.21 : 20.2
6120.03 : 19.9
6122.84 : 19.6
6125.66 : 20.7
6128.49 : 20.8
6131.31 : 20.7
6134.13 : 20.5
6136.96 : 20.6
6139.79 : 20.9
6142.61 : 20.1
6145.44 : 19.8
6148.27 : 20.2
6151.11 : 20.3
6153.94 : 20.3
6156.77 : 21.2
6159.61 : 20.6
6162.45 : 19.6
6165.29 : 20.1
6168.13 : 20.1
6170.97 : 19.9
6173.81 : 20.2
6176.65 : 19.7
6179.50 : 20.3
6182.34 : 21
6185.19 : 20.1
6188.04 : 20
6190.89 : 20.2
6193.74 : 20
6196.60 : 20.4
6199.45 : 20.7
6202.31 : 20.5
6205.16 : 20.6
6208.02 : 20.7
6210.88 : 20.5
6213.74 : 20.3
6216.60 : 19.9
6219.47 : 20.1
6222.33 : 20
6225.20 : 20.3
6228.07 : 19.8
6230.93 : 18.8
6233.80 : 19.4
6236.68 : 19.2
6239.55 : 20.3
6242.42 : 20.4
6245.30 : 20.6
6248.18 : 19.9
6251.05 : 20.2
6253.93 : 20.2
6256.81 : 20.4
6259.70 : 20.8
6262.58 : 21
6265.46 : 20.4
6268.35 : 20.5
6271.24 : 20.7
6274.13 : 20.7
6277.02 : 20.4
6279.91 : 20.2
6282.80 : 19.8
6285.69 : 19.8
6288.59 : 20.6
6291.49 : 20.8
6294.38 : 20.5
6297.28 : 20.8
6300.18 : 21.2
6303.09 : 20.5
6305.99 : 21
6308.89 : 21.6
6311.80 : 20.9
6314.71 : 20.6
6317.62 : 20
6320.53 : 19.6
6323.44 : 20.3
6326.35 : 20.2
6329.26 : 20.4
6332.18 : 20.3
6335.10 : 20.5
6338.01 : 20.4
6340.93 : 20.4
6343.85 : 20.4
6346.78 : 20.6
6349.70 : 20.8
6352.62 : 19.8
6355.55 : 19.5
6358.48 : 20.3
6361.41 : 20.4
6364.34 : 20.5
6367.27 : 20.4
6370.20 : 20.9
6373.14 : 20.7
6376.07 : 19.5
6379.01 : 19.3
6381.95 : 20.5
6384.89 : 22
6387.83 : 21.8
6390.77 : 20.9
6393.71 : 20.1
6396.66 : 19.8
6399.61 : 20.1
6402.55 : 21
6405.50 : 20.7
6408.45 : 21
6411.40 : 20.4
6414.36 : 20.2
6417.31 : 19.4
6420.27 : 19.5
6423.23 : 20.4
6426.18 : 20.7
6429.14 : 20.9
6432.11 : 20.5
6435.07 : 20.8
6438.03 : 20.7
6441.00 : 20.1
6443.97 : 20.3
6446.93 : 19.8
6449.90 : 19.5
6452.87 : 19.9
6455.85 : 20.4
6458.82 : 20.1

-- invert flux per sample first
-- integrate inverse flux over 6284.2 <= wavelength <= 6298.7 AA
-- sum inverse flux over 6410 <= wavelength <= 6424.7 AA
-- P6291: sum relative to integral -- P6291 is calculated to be 0.354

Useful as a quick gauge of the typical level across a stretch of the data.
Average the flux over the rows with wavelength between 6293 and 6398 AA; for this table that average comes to 20.5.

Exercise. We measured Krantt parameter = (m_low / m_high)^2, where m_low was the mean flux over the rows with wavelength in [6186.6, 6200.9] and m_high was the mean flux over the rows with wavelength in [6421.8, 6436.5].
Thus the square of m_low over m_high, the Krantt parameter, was 0.96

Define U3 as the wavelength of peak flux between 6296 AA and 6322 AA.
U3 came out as 6308.89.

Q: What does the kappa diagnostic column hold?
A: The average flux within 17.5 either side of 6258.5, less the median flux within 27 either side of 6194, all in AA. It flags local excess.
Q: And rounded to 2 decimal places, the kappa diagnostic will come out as 0.28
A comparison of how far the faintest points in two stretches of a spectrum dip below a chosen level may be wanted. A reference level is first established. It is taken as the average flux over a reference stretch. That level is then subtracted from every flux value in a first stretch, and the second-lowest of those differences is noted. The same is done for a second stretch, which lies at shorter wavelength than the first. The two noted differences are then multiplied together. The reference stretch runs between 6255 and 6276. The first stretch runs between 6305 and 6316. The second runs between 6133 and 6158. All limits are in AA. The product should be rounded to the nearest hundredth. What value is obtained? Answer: -0.14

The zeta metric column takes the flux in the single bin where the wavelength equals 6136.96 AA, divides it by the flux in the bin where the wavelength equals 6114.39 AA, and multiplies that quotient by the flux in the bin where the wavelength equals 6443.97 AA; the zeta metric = 19.8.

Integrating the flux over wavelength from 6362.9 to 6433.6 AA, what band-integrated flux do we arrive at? 1447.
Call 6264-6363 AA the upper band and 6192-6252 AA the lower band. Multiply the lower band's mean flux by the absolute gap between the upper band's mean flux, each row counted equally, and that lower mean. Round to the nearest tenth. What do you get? 6.3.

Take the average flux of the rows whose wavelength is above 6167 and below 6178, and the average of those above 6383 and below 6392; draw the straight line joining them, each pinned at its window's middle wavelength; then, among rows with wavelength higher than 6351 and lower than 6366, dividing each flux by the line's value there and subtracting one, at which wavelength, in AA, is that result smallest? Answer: 6355.55 AA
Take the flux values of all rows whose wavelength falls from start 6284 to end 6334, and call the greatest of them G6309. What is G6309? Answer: 21.6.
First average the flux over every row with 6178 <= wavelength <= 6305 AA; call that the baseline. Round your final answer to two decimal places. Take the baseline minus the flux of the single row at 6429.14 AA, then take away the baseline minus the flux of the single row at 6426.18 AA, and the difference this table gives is -0.20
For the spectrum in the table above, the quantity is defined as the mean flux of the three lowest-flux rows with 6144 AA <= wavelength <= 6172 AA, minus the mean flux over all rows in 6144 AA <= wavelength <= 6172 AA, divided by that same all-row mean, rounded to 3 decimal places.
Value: -0.022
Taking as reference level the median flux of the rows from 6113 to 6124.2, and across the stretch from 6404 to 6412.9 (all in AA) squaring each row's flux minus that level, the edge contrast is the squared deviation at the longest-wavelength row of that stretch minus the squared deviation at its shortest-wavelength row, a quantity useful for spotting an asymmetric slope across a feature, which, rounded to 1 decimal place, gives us -0.3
